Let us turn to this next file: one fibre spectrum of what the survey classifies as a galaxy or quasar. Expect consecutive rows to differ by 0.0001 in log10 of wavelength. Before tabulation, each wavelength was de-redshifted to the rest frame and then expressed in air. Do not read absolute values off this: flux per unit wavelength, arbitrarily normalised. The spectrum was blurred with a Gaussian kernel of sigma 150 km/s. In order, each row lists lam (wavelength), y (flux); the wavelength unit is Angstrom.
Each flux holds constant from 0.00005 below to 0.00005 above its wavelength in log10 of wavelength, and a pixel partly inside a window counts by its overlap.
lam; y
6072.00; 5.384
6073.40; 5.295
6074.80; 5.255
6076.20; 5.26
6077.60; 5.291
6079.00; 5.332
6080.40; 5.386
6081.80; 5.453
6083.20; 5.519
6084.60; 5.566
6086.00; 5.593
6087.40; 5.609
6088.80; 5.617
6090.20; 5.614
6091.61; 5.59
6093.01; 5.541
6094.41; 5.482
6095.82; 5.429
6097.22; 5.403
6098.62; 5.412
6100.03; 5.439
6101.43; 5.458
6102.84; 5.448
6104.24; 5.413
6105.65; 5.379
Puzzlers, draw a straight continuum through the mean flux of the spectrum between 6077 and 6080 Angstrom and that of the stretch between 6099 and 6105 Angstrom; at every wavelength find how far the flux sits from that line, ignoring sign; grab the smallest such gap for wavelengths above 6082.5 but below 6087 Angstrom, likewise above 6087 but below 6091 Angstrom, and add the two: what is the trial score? 0.42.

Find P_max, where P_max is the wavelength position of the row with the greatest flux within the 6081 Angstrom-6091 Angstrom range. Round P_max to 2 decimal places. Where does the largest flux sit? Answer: 6088.80 Angstrom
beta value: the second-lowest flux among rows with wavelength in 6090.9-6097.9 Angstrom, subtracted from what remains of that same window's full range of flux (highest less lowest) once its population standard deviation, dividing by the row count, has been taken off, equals -5.31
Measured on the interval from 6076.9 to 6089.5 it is -5.12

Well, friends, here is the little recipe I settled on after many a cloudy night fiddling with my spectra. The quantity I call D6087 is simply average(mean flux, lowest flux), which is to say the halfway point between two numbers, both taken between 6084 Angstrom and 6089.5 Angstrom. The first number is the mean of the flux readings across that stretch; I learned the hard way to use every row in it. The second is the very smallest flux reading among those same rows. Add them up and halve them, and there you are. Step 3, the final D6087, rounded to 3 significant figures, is 5.58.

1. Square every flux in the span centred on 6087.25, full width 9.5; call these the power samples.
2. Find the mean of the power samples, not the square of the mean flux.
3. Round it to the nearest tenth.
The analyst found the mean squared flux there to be 31.2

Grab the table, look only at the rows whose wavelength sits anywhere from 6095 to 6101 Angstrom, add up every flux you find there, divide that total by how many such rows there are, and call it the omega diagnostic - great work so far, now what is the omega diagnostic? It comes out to 5.42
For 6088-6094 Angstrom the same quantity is 5.59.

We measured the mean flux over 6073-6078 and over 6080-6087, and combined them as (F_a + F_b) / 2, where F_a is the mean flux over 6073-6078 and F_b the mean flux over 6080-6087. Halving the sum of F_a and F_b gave 5.39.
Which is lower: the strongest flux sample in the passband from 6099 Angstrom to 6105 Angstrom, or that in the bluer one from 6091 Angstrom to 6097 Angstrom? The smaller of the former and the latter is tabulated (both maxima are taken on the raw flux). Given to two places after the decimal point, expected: 5.46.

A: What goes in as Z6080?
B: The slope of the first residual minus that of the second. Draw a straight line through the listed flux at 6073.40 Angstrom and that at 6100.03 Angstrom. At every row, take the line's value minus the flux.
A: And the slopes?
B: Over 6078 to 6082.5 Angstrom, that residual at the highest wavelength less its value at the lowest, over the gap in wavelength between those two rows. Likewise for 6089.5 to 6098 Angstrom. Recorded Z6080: -0.073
